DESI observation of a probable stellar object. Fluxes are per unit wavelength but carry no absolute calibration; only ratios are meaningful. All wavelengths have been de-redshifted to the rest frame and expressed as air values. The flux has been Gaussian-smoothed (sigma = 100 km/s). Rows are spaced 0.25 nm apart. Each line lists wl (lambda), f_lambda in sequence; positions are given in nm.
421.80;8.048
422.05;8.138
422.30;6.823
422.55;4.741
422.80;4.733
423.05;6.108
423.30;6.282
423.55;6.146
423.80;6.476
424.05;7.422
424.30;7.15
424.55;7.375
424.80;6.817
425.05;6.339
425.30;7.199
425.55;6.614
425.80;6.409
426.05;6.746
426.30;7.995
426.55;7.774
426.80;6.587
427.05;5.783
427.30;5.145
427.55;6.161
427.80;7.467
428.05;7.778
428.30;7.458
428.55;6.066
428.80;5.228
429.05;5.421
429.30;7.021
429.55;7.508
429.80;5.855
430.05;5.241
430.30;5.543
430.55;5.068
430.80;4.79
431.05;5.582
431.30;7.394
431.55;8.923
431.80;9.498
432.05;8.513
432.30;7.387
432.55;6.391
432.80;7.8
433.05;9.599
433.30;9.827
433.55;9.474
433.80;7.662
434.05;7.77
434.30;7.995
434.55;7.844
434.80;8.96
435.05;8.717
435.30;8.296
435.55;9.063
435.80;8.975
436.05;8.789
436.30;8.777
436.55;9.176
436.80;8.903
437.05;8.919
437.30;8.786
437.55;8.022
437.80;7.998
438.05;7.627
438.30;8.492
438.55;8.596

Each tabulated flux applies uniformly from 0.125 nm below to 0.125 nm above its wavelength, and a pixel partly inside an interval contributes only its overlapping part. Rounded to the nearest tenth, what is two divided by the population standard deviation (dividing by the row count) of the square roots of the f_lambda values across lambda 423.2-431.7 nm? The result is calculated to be 10.5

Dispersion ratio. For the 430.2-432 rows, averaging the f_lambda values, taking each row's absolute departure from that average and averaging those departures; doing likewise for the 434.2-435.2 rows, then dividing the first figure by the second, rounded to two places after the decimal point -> 3.58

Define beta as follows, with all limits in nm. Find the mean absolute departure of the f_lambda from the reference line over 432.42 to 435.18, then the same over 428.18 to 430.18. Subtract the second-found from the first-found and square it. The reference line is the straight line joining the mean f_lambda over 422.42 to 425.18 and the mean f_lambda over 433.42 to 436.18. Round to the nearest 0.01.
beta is 0.17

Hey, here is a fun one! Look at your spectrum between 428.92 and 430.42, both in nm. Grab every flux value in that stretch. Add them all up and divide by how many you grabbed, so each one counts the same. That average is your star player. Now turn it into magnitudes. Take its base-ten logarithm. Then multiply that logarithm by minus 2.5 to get -2.0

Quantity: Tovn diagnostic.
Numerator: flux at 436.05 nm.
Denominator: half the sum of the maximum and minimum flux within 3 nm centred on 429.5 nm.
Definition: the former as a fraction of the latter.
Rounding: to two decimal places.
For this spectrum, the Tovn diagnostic 1.40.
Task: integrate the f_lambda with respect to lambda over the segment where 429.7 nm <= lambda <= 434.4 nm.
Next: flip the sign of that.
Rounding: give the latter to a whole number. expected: -35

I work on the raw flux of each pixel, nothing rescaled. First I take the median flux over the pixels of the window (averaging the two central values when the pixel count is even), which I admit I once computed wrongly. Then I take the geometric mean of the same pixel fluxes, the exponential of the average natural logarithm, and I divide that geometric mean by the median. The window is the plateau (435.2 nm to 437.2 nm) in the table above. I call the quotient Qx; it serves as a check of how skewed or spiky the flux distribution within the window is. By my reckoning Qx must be 0.99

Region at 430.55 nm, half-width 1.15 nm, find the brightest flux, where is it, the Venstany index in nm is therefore 431.55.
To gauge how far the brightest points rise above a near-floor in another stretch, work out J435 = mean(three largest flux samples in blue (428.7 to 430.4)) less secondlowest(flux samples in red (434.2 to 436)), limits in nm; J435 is -1.2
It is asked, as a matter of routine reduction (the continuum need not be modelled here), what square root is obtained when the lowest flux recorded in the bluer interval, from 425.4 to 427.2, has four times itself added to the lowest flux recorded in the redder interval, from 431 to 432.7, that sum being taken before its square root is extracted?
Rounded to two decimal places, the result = 5.36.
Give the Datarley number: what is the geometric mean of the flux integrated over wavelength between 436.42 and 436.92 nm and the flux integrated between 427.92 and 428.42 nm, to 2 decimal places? 4.15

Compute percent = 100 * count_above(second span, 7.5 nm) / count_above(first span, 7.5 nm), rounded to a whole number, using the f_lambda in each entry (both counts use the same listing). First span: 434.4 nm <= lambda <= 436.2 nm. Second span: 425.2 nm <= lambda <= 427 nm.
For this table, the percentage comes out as 29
